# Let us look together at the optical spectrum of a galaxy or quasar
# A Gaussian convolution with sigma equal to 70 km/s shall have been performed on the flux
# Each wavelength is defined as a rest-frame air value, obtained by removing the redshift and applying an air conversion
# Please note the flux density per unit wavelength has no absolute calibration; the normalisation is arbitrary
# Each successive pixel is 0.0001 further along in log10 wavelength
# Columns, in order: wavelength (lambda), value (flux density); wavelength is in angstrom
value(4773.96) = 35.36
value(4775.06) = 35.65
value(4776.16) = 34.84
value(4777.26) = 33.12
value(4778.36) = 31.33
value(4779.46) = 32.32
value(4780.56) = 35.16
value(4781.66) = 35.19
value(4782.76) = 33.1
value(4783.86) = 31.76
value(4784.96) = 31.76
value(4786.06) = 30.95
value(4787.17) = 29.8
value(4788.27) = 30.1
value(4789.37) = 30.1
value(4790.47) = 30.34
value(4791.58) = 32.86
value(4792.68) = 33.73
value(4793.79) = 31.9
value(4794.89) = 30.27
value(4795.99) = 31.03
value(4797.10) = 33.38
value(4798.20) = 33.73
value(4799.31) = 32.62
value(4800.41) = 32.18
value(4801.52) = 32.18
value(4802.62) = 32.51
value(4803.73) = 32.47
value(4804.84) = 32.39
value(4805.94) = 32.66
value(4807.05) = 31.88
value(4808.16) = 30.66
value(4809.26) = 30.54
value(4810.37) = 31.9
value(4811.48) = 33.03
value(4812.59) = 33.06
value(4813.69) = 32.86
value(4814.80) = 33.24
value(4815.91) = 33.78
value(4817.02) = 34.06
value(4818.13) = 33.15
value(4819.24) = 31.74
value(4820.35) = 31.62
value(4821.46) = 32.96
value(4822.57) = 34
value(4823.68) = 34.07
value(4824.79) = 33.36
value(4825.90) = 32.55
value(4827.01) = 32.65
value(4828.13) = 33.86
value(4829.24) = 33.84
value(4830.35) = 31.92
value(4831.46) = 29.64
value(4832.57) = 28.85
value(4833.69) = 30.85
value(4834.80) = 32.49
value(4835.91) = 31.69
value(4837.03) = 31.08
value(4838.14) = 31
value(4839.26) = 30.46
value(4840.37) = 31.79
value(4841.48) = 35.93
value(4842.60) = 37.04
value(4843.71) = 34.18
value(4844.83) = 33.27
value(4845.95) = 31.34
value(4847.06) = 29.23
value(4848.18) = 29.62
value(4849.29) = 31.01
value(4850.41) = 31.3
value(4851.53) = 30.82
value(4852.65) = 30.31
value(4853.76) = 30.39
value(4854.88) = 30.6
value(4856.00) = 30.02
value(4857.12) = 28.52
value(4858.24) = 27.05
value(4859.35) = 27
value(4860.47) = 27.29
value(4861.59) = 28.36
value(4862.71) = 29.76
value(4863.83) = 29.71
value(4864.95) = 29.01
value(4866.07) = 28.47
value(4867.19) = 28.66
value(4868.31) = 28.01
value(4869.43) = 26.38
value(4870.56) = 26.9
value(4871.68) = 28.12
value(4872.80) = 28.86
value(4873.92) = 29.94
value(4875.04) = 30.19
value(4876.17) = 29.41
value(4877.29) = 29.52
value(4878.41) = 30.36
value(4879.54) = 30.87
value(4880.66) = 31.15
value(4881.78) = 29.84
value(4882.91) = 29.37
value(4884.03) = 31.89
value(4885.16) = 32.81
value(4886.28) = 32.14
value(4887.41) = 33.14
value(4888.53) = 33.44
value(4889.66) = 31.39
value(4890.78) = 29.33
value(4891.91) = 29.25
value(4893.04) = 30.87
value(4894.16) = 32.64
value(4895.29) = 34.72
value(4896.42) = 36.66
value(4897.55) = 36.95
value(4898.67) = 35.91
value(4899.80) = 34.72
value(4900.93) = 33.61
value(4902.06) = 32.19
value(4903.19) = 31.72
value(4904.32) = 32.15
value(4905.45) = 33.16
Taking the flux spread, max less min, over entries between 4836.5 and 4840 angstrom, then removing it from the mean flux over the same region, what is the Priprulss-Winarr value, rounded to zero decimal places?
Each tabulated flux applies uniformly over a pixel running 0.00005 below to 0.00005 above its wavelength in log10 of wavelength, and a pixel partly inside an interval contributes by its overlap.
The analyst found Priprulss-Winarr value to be 30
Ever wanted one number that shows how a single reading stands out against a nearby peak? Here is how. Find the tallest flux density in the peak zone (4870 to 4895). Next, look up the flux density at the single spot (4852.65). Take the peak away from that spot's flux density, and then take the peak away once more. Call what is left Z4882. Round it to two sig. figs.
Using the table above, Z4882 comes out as -37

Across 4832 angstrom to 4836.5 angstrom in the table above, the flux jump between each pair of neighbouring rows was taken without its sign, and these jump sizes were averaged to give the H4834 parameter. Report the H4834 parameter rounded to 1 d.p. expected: 1.5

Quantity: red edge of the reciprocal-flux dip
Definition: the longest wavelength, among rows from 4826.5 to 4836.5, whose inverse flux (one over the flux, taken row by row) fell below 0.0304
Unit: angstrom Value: 4829.24 angstrom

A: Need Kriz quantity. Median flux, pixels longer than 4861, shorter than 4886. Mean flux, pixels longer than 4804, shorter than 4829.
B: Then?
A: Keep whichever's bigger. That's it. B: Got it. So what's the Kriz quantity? 32.7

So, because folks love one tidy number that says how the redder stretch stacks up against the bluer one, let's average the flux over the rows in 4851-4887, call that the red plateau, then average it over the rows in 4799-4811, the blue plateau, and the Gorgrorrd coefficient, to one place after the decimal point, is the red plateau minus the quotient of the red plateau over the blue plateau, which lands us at 28.5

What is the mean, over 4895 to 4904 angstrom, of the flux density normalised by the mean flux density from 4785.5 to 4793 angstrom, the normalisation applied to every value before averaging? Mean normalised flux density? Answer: 1.11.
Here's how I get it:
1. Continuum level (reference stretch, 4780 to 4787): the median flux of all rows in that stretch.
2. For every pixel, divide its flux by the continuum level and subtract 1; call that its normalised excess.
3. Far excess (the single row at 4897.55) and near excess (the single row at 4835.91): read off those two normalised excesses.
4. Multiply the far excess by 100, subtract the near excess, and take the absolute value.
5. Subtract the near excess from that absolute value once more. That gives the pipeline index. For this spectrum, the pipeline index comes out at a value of 14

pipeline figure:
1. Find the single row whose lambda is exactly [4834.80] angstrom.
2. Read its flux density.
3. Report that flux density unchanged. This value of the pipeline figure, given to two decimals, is 32.49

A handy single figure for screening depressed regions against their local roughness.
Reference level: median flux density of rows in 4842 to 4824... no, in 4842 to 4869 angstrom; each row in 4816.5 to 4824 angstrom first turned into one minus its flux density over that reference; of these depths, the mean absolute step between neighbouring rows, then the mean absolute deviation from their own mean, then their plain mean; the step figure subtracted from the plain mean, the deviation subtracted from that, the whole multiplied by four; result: -0.67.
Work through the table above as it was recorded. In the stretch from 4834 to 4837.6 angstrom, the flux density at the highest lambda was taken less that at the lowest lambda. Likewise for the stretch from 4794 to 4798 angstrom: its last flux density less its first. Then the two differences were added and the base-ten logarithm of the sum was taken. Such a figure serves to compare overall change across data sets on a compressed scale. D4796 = 0.2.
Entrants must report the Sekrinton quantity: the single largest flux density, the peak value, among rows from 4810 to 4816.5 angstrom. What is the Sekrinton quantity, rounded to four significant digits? 33.78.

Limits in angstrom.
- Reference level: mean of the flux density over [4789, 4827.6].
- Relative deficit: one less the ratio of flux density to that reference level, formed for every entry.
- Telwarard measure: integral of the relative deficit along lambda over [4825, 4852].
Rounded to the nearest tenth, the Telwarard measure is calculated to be 0.4 angstrom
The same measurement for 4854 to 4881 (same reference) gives 2.9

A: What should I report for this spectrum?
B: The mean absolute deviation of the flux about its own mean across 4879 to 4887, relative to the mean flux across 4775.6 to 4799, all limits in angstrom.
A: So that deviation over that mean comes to 0.030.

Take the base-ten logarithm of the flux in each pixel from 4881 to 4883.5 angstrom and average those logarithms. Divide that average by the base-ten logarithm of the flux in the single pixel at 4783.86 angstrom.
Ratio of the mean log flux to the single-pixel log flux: 0.98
